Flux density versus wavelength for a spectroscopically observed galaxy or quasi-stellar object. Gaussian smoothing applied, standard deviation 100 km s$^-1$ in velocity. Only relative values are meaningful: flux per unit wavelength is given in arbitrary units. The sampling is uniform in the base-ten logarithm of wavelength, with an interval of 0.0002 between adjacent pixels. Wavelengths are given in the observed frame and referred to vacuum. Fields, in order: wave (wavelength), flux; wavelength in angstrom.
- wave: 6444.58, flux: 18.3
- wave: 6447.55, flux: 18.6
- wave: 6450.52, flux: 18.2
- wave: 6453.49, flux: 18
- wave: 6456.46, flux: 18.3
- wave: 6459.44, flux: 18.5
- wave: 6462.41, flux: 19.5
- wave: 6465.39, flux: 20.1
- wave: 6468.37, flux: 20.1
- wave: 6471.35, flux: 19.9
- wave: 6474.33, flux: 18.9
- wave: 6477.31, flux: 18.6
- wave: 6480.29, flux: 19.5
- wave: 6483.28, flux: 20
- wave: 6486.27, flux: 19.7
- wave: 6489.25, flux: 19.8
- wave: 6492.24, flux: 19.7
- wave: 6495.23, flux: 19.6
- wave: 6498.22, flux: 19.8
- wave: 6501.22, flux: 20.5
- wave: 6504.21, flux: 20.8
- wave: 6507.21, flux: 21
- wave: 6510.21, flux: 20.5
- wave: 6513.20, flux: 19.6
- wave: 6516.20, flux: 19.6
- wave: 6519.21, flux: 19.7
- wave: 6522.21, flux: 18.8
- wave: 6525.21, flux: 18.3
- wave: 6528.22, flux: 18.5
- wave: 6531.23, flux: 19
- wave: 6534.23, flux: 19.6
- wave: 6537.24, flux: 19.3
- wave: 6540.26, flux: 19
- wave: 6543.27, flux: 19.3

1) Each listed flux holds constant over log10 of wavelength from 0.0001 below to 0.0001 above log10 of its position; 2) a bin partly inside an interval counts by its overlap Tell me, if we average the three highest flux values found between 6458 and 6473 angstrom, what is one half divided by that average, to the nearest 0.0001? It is 0.0250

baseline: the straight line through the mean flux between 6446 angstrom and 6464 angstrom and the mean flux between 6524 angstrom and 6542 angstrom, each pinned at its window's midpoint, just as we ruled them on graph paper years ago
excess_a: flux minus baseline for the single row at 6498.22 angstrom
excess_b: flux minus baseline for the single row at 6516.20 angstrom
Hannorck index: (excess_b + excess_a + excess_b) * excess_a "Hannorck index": 2.6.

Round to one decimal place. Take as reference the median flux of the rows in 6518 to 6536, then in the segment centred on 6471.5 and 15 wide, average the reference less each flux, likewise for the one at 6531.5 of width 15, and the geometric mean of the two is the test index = 0.2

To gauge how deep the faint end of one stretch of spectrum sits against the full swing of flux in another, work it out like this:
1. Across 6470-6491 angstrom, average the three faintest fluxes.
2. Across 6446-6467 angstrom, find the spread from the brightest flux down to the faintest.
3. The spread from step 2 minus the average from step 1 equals -16.9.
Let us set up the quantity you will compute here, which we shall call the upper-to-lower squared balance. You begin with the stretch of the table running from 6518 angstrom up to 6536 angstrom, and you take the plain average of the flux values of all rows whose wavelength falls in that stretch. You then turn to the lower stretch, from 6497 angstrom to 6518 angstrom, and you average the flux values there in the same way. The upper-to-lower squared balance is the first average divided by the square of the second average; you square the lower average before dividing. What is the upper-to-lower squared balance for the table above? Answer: 0.0463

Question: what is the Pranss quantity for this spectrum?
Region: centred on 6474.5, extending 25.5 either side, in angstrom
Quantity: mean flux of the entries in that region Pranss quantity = 19.3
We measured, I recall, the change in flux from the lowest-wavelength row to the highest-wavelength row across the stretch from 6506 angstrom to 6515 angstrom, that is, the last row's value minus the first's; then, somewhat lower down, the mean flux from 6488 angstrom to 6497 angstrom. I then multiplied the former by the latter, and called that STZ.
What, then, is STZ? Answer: -28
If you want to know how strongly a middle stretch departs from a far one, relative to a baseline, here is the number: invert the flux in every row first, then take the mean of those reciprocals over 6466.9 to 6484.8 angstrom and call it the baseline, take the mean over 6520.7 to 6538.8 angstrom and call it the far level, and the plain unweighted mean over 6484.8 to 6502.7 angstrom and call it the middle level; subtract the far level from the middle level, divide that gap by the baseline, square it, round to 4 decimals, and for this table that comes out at 0.0024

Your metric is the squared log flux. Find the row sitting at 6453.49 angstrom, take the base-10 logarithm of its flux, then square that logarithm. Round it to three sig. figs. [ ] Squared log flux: 1.58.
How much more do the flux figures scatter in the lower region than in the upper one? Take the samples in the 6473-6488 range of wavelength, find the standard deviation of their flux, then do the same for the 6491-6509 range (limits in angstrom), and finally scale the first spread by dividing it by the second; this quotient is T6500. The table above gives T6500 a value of 0.9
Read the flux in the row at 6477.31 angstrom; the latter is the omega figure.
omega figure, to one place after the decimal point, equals 18.6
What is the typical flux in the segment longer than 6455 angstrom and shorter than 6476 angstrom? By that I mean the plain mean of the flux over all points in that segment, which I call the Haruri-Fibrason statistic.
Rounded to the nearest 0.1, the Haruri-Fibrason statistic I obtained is 19.3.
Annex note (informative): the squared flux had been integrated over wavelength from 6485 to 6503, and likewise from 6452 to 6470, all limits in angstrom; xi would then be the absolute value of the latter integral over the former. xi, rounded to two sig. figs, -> 0.92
